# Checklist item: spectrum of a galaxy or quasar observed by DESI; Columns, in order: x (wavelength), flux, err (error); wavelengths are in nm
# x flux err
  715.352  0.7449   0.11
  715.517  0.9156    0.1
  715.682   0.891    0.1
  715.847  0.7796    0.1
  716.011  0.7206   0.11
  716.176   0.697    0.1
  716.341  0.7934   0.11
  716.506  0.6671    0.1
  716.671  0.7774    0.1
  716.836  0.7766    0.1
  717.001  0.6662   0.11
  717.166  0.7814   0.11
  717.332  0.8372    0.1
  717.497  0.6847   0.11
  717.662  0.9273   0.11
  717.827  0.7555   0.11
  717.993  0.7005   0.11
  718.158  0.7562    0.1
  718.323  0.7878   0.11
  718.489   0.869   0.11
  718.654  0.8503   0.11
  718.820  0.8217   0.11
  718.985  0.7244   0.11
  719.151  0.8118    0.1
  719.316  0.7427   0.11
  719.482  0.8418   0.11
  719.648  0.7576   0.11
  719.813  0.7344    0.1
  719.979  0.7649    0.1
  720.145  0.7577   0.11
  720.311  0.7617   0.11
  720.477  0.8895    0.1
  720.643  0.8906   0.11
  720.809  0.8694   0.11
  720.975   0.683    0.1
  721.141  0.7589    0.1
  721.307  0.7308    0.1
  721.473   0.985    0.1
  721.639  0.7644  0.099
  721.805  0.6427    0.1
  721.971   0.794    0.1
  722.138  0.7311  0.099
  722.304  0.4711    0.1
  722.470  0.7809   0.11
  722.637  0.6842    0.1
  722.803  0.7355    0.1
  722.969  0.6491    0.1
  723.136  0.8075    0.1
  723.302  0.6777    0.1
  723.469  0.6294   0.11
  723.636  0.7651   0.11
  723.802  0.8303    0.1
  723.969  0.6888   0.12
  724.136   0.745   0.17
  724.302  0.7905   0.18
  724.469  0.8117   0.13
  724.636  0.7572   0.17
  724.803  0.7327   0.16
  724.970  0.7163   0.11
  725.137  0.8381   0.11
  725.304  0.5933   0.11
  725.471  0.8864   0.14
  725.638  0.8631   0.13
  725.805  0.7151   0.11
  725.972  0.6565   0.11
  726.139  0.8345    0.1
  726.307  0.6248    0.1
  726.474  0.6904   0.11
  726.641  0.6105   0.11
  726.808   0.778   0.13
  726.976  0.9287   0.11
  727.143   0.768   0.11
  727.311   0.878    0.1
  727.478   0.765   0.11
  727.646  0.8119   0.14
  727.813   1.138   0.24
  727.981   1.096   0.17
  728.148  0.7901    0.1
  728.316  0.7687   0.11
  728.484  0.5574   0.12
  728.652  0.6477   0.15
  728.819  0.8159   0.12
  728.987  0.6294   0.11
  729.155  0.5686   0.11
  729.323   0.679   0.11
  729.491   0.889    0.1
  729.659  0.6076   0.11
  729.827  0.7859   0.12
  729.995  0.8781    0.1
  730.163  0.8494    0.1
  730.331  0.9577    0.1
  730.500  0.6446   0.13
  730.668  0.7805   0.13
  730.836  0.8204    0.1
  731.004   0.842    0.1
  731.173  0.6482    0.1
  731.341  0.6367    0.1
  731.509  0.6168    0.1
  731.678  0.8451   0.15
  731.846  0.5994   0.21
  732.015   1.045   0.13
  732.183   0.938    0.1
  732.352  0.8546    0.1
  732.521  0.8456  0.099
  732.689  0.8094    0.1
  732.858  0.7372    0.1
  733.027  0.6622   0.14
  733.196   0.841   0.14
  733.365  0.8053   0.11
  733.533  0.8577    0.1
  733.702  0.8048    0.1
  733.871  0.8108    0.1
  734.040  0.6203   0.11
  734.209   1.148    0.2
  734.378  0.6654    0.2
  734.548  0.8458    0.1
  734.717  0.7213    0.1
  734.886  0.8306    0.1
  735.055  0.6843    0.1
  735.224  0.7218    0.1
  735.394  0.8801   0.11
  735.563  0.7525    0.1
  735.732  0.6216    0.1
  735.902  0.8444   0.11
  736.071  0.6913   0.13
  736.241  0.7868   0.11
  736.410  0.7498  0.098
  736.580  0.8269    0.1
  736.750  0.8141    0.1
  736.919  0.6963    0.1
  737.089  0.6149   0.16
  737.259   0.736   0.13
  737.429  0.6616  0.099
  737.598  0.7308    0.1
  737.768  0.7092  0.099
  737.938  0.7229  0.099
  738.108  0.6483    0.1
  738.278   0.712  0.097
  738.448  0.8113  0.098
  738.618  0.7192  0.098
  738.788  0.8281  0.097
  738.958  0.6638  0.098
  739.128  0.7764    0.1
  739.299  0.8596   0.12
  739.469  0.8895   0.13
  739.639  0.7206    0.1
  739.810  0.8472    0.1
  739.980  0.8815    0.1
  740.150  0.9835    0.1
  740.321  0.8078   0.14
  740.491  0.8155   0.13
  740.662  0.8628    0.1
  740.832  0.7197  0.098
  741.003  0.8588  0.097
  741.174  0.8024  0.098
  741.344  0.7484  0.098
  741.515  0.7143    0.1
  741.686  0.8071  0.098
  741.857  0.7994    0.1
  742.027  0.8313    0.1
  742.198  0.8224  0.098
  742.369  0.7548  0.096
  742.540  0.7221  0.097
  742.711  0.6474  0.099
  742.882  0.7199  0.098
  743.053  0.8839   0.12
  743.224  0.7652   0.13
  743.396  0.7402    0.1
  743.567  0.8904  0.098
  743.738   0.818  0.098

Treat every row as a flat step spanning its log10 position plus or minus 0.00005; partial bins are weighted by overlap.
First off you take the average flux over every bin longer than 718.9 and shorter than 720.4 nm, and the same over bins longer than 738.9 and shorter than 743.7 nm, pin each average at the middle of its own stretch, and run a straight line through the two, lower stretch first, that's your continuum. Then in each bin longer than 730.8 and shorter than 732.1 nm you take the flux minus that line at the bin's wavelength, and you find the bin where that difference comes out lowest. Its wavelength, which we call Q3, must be 731.846 nm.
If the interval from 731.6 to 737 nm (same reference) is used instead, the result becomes 731.846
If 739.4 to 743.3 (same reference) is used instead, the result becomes 742.711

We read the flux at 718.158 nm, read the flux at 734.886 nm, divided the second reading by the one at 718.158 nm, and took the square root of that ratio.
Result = 1.05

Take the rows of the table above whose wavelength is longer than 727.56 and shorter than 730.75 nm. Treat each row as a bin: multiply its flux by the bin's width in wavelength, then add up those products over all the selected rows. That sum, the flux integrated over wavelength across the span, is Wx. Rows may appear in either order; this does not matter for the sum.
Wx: 2.50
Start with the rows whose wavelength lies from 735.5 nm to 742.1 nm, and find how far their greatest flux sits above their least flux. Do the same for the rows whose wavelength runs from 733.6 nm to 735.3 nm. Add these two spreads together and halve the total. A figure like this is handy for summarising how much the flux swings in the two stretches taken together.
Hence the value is 0.45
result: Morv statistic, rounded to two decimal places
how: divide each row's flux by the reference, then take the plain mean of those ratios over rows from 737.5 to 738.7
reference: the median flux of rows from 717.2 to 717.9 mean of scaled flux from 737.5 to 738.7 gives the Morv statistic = 0.91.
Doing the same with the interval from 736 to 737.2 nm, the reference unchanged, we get 0.93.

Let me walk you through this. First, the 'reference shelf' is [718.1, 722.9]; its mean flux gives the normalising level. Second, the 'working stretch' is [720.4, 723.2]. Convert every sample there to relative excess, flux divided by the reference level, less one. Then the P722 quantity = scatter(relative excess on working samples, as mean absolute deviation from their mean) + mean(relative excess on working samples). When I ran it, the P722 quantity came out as 0.09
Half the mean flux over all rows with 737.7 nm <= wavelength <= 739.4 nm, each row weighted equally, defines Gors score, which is 0.373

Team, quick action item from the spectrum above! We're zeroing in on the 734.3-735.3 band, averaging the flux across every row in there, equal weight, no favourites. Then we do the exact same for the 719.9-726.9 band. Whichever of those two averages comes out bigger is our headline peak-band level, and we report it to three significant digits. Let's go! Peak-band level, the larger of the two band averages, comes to 0.747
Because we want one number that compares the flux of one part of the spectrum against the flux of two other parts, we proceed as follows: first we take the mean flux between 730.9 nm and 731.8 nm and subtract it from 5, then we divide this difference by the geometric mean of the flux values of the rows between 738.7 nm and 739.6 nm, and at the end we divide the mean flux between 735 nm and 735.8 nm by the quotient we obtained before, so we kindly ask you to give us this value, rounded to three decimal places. 0.137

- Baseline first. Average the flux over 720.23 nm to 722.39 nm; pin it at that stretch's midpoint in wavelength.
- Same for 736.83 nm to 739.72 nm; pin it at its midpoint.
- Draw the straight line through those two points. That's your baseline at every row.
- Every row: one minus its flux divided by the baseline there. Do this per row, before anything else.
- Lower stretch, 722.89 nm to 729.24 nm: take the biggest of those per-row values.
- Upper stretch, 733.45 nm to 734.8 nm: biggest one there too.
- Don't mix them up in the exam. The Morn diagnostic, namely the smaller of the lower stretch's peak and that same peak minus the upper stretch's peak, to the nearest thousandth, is 0.095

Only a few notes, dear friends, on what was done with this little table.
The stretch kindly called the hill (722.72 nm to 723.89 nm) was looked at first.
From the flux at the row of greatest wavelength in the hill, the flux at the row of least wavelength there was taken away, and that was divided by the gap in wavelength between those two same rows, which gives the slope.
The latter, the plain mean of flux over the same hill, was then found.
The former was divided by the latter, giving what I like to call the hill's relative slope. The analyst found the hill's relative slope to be 0.13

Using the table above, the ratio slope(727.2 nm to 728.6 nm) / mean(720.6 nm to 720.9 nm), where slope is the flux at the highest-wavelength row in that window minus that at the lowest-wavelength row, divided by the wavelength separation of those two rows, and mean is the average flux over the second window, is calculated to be -0.3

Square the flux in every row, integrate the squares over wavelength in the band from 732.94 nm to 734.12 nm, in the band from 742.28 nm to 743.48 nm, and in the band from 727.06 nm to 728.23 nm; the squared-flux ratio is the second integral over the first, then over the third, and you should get 0.99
